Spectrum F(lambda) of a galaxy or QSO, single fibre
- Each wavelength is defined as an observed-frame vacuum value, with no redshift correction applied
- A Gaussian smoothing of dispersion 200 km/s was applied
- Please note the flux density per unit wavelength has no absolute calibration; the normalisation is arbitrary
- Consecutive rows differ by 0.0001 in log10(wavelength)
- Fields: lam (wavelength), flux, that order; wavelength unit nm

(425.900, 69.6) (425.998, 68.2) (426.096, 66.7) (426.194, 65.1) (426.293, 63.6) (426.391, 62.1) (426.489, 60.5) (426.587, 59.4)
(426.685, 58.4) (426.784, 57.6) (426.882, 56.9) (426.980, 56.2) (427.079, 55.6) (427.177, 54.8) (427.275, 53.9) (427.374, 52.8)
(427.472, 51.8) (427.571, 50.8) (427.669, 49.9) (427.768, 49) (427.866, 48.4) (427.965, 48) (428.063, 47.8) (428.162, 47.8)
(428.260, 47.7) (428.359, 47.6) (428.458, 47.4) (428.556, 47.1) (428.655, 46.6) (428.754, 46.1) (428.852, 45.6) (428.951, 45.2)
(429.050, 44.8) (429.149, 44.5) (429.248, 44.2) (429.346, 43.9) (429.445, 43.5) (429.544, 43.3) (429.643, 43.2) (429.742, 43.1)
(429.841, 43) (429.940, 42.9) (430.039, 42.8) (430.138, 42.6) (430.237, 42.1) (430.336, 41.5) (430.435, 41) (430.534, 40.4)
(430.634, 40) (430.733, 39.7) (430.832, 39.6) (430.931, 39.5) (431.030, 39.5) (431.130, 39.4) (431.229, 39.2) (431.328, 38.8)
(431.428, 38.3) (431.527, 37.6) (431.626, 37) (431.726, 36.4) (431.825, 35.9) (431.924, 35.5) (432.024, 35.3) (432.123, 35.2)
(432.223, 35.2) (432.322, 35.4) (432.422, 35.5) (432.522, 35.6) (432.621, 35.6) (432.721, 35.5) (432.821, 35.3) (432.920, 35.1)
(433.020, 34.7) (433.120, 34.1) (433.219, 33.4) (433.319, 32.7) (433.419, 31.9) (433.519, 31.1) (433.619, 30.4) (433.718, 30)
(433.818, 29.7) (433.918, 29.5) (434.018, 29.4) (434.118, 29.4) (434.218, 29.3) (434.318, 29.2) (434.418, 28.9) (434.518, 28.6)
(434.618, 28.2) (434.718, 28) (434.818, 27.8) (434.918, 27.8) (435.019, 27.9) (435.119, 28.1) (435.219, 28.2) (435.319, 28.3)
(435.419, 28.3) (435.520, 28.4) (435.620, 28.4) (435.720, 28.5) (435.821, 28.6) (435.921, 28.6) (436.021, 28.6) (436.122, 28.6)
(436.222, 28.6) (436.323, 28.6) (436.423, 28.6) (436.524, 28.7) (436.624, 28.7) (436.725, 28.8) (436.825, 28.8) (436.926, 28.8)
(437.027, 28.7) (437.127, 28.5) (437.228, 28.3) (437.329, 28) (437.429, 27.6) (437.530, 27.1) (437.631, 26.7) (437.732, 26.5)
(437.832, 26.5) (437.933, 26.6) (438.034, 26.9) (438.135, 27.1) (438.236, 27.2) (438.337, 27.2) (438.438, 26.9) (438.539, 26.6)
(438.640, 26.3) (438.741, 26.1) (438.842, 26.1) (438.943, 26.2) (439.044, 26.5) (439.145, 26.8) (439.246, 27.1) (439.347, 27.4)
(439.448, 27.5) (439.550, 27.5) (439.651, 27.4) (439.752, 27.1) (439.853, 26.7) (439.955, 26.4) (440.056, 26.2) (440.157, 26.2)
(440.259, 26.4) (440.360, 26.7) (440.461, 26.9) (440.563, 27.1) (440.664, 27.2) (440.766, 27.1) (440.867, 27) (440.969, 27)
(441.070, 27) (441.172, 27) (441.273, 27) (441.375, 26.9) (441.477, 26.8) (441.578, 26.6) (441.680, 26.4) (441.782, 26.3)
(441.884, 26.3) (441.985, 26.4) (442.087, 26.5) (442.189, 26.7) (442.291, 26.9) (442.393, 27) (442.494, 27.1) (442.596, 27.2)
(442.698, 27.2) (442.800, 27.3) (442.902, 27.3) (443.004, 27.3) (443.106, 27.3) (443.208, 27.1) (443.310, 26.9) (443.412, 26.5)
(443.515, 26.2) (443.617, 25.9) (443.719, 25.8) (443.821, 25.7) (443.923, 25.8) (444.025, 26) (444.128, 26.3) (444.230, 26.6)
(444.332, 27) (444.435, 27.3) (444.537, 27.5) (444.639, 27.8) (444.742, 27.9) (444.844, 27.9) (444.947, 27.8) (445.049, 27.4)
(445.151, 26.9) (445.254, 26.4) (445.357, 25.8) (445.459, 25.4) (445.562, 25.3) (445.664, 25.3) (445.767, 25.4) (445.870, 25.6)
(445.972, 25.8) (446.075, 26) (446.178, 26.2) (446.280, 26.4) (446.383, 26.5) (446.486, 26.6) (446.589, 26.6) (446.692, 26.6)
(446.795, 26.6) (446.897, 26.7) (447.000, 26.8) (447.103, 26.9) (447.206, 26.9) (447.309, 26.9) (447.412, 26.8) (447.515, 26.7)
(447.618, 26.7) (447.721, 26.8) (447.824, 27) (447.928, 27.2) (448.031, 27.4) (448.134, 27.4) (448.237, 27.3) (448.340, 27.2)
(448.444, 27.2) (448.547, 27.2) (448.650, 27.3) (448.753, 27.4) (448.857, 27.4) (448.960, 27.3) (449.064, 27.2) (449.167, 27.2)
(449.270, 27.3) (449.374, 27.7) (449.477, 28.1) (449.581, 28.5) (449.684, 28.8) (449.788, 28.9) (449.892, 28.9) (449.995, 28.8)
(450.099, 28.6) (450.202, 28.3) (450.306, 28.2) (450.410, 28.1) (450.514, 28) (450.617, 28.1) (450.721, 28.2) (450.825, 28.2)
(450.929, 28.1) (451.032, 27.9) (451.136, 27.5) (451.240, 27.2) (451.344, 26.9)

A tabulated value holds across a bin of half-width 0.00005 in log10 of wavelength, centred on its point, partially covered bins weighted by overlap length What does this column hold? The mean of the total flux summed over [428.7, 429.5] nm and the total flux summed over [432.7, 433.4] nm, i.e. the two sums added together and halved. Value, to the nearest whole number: 299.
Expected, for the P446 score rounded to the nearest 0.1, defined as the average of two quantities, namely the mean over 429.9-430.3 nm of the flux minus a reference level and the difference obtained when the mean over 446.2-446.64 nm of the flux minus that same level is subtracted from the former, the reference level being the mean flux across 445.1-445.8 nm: 16.4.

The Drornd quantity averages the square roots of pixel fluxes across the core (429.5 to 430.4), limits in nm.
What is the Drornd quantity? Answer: 6.5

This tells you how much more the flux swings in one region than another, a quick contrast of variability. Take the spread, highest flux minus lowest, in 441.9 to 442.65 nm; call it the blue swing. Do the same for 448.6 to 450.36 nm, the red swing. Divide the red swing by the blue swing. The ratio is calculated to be 2.1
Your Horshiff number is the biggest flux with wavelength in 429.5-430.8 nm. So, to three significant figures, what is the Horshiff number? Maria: 43.3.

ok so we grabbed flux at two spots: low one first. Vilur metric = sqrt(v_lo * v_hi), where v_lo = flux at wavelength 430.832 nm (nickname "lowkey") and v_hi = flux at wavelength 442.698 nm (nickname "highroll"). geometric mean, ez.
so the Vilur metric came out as 33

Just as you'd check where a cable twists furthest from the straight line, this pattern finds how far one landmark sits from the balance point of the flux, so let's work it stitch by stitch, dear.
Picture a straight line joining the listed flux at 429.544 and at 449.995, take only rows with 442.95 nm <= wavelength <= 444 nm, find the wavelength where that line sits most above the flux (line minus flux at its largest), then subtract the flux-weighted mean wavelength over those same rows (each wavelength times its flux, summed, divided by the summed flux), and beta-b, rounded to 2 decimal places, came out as 0.36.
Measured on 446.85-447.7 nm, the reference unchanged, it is -0.36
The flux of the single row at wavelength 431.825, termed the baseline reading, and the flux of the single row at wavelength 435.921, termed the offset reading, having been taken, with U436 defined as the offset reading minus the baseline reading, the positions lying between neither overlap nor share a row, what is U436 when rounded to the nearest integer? -7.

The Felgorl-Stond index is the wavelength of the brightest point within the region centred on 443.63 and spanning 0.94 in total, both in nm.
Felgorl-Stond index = 443.208 nm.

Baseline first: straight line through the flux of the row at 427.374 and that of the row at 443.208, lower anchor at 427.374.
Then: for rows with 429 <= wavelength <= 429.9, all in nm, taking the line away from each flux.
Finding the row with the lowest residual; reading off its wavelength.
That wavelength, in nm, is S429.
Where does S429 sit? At 429.544 nm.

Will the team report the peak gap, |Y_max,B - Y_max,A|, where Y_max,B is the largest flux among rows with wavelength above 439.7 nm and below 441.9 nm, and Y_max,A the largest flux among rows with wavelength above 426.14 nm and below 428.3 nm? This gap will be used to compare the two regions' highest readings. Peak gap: 38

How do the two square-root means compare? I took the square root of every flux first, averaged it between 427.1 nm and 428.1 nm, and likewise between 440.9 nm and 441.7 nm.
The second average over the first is 0.73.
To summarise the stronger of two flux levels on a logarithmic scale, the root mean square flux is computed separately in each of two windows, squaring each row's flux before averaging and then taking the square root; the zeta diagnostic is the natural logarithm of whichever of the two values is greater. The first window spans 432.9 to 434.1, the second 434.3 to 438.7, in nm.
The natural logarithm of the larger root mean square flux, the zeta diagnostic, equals 3.46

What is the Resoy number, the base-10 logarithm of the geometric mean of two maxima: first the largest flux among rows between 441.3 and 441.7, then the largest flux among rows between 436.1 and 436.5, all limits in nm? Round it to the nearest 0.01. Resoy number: 1.44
